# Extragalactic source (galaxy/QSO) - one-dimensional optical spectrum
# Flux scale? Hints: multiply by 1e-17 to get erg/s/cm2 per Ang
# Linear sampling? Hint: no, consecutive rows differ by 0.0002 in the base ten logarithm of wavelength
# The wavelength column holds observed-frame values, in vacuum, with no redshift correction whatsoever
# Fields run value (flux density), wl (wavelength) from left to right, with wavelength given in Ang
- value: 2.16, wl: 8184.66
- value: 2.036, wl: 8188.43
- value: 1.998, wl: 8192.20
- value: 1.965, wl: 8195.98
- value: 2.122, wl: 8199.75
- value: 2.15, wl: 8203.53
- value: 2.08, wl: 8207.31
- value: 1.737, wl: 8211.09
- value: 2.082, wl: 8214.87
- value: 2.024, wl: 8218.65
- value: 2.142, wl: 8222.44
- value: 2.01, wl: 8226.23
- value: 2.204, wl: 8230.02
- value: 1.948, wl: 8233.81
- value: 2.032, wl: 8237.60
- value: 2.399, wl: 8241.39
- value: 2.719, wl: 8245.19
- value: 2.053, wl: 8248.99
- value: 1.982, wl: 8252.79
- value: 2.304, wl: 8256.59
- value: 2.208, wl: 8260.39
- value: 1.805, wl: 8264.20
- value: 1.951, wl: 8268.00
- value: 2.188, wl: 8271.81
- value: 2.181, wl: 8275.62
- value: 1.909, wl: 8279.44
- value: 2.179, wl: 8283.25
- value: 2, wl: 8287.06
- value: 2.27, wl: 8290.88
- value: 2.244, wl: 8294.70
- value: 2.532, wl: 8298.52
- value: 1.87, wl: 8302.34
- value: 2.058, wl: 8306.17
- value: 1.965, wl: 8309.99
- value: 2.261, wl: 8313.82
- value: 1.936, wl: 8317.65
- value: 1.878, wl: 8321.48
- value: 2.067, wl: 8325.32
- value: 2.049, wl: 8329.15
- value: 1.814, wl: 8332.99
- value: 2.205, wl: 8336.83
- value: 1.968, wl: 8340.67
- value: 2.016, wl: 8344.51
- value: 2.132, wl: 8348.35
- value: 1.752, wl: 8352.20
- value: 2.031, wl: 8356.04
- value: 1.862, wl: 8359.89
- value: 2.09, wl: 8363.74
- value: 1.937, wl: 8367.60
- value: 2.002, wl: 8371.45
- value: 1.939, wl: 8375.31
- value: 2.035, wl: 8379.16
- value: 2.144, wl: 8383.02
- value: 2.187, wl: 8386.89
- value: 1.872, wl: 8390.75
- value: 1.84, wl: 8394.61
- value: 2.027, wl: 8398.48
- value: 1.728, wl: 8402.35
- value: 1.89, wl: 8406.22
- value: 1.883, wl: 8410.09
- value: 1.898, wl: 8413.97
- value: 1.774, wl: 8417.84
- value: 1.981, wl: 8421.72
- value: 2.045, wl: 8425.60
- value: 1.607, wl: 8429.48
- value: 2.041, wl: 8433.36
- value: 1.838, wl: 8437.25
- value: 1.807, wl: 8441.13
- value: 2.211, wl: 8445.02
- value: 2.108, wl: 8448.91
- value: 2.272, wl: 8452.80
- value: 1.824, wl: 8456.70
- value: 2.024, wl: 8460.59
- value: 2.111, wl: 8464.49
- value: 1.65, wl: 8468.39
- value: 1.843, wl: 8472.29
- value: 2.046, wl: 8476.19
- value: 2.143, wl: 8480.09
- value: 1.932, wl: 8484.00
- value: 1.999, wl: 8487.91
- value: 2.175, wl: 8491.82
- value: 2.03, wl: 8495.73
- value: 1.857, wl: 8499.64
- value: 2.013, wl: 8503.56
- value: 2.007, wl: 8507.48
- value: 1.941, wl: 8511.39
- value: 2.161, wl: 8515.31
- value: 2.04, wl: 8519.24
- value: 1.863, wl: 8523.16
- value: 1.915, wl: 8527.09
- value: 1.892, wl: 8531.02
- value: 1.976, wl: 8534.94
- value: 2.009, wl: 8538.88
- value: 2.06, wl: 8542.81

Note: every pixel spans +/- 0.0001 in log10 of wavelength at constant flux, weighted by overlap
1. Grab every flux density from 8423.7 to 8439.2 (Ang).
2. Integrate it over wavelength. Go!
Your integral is 29.2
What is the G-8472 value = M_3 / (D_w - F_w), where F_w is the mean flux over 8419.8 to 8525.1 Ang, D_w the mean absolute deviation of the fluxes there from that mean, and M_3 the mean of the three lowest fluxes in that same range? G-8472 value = -0.91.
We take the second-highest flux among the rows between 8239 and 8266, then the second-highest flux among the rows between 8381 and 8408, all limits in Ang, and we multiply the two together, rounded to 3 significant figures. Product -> 5.14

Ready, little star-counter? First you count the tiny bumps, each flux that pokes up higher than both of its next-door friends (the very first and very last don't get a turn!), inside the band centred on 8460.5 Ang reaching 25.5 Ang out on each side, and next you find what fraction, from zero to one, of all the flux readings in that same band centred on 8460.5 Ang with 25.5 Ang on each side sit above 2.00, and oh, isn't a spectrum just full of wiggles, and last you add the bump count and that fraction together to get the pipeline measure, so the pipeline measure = 4.5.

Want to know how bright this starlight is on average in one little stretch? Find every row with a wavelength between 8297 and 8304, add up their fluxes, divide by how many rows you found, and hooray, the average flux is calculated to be 2.20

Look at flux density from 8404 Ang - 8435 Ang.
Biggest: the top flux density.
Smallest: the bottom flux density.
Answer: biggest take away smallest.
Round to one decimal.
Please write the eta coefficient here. 0.4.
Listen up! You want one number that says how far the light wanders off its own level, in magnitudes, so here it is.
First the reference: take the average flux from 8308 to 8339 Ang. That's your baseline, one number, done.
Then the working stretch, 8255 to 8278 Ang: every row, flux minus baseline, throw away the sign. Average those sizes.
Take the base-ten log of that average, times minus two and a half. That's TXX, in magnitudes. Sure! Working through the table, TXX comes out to 1.9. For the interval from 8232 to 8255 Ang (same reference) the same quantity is 1.7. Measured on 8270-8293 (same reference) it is 2.1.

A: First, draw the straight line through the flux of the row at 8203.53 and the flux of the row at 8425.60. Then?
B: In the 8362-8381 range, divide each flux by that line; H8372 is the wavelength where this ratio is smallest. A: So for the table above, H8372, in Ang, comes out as 8367.60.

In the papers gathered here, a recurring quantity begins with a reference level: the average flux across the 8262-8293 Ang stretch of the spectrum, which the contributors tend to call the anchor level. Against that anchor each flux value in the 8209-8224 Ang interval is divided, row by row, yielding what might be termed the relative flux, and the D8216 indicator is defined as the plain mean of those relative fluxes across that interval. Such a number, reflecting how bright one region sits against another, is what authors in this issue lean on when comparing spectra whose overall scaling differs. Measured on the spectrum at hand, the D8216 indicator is 0.97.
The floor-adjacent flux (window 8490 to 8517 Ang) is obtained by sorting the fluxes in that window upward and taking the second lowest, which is 1.941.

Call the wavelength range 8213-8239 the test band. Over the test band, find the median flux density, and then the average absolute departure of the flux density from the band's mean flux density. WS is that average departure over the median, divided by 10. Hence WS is 0.0034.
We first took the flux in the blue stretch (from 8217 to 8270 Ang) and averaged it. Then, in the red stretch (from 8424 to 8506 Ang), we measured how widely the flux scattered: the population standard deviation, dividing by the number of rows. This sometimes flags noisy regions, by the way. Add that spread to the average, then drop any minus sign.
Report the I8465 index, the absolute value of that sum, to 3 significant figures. 2.30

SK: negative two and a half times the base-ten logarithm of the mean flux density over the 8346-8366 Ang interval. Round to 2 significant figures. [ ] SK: -0.74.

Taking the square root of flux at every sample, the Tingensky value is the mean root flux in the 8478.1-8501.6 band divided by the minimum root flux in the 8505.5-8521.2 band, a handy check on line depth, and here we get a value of 1.02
